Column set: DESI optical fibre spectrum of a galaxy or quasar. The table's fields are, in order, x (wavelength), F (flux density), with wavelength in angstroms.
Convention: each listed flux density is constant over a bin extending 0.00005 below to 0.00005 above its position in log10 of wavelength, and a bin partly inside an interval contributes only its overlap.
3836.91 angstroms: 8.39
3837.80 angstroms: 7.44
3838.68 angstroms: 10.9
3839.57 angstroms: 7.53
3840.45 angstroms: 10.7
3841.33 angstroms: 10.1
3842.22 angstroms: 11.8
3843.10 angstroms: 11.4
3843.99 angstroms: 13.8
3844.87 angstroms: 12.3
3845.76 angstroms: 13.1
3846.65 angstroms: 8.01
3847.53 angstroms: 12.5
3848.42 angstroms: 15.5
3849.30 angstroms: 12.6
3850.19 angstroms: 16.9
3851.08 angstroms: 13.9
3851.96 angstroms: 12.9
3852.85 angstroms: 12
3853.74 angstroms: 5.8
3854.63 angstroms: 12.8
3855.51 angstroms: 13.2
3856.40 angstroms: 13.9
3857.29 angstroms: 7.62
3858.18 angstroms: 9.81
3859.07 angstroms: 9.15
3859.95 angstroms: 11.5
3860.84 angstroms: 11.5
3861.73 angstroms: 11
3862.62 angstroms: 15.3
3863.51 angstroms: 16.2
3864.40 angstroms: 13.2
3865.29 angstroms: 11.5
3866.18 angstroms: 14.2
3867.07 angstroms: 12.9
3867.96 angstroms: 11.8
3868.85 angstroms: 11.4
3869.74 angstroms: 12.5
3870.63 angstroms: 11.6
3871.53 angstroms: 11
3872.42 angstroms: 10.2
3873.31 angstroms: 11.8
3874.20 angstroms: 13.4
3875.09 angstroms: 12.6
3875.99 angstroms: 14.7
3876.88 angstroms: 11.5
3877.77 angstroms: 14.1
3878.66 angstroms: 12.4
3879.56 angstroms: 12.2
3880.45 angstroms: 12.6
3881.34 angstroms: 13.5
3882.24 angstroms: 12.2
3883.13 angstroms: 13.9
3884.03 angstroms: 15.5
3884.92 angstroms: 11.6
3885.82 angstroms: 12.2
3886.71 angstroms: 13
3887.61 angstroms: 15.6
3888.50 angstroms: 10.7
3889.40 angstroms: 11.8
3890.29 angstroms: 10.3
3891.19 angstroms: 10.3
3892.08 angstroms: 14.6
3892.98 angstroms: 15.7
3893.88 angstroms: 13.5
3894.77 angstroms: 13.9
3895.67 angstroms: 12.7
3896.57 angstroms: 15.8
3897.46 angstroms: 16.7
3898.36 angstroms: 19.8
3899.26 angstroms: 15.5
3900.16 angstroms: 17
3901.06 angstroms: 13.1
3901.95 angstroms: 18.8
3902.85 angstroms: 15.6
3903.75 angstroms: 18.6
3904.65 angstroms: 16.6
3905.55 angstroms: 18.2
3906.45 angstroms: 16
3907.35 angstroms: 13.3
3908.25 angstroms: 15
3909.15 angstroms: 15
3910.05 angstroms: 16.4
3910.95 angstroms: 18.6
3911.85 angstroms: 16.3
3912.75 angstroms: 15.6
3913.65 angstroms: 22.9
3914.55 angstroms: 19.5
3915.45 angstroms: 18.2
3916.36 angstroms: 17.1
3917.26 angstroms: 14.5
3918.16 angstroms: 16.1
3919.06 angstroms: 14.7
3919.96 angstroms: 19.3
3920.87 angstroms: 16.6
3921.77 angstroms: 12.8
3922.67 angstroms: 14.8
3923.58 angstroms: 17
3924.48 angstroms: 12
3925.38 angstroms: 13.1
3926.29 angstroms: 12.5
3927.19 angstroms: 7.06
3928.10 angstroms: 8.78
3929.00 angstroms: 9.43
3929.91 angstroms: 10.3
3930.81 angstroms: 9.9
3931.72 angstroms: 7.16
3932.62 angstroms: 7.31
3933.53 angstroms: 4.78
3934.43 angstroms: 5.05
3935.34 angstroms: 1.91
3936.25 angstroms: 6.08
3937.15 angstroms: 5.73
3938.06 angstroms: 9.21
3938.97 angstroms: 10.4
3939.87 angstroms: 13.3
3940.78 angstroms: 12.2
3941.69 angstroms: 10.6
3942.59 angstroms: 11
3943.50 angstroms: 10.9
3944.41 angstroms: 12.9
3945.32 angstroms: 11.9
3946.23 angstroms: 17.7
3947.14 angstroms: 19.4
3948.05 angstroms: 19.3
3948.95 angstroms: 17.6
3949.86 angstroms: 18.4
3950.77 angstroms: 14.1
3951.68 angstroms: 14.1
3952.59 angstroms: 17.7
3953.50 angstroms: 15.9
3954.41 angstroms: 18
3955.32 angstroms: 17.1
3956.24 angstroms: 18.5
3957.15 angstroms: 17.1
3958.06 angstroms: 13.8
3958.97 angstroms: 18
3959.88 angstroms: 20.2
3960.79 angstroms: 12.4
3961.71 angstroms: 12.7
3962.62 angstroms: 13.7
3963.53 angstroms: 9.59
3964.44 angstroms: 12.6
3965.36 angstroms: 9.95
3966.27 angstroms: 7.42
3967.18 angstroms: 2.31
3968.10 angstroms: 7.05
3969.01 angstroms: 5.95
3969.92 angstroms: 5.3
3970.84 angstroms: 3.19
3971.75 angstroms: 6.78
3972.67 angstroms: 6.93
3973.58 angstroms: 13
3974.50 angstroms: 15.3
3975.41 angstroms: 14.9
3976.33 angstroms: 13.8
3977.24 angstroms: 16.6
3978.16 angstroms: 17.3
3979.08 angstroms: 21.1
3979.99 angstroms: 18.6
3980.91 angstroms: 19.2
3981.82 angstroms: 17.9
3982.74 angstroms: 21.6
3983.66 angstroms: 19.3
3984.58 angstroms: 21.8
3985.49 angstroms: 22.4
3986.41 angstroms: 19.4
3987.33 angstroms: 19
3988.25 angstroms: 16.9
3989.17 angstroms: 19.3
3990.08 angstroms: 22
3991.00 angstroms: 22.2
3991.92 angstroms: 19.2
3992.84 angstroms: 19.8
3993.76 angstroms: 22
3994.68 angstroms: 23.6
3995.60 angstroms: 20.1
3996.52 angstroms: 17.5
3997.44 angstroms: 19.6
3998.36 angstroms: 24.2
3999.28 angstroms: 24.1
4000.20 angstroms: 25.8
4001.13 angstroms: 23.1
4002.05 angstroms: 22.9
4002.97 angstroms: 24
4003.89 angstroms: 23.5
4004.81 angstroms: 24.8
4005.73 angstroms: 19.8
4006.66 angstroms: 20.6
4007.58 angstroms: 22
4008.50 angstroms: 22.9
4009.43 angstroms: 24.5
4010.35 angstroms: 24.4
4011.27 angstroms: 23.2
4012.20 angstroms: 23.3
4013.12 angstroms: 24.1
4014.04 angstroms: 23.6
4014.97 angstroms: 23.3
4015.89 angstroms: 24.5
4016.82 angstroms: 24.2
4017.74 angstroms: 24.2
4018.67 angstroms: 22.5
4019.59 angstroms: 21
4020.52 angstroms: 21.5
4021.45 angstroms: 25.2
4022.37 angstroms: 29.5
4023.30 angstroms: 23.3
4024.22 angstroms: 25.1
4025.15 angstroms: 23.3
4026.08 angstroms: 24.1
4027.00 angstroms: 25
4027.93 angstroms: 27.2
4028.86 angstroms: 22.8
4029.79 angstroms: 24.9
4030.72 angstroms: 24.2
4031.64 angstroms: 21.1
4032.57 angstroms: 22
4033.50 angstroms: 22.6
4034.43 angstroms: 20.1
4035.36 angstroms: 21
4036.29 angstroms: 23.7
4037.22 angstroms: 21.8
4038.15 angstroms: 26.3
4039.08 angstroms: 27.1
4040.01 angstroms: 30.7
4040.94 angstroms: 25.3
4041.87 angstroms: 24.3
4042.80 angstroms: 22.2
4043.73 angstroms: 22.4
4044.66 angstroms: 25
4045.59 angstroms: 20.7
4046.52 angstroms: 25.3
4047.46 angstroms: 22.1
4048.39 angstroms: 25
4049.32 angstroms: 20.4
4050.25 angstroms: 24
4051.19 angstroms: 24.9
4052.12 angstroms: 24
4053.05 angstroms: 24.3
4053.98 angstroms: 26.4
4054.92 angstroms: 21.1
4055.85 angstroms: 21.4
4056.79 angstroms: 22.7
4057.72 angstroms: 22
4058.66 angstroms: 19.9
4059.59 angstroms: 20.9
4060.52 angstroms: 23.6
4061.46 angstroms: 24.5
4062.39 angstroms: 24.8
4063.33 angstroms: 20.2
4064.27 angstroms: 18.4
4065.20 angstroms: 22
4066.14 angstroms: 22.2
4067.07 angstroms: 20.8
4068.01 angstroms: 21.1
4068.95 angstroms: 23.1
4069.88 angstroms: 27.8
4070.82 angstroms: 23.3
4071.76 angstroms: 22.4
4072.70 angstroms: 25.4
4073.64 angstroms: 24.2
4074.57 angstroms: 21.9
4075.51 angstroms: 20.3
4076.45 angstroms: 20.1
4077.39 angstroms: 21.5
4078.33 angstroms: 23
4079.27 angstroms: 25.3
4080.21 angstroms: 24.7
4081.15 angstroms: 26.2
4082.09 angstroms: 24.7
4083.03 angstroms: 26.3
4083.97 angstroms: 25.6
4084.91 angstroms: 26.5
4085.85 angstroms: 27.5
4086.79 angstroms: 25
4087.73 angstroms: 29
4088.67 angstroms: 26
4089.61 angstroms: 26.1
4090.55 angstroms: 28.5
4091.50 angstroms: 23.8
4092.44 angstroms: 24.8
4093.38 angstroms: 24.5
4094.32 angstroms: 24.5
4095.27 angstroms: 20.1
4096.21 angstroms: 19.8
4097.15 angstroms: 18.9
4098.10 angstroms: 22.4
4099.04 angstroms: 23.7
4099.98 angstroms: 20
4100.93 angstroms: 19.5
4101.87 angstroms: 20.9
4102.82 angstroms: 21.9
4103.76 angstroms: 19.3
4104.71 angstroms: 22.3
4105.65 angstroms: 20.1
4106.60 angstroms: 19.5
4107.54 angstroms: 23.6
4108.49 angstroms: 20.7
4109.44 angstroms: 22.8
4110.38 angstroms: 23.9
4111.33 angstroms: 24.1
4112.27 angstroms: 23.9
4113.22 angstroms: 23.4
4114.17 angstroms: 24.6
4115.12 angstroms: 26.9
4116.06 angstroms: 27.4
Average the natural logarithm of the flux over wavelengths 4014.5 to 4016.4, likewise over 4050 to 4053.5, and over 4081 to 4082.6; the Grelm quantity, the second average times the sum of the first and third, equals 20.4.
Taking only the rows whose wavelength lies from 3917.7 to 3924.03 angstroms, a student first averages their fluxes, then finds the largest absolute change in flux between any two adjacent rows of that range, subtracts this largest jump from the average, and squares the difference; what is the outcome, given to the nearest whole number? 128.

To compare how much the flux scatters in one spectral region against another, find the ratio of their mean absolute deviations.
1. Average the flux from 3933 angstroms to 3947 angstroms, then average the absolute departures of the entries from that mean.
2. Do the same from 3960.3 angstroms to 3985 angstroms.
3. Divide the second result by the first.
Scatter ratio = 1.5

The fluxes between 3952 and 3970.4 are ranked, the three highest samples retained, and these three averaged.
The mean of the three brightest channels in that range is 19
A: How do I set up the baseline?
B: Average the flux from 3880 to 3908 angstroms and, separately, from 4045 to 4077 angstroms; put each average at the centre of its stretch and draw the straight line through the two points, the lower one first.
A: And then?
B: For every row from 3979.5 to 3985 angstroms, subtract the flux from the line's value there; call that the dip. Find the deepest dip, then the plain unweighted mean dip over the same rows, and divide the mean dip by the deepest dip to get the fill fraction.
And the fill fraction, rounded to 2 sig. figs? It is -1.0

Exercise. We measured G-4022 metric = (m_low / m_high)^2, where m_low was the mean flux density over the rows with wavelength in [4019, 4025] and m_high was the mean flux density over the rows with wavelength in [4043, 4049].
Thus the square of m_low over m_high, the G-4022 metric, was 1.1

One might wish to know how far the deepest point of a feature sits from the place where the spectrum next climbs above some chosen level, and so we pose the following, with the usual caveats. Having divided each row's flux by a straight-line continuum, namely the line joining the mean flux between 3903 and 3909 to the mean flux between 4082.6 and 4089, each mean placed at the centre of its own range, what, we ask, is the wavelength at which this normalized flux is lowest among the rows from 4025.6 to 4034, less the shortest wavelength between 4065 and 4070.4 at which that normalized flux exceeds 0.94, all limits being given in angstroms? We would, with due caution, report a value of -38.2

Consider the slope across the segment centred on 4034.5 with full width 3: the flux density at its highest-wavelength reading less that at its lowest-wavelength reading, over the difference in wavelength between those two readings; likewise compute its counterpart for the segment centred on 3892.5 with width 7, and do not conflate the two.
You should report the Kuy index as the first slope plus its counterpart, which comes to -0.7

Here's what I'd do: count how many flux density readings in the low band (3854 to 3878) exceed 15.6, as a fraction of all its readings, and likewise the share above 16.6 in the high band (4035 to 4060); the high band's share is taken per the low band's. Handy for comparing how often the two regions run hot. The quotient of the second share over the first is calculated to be 27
